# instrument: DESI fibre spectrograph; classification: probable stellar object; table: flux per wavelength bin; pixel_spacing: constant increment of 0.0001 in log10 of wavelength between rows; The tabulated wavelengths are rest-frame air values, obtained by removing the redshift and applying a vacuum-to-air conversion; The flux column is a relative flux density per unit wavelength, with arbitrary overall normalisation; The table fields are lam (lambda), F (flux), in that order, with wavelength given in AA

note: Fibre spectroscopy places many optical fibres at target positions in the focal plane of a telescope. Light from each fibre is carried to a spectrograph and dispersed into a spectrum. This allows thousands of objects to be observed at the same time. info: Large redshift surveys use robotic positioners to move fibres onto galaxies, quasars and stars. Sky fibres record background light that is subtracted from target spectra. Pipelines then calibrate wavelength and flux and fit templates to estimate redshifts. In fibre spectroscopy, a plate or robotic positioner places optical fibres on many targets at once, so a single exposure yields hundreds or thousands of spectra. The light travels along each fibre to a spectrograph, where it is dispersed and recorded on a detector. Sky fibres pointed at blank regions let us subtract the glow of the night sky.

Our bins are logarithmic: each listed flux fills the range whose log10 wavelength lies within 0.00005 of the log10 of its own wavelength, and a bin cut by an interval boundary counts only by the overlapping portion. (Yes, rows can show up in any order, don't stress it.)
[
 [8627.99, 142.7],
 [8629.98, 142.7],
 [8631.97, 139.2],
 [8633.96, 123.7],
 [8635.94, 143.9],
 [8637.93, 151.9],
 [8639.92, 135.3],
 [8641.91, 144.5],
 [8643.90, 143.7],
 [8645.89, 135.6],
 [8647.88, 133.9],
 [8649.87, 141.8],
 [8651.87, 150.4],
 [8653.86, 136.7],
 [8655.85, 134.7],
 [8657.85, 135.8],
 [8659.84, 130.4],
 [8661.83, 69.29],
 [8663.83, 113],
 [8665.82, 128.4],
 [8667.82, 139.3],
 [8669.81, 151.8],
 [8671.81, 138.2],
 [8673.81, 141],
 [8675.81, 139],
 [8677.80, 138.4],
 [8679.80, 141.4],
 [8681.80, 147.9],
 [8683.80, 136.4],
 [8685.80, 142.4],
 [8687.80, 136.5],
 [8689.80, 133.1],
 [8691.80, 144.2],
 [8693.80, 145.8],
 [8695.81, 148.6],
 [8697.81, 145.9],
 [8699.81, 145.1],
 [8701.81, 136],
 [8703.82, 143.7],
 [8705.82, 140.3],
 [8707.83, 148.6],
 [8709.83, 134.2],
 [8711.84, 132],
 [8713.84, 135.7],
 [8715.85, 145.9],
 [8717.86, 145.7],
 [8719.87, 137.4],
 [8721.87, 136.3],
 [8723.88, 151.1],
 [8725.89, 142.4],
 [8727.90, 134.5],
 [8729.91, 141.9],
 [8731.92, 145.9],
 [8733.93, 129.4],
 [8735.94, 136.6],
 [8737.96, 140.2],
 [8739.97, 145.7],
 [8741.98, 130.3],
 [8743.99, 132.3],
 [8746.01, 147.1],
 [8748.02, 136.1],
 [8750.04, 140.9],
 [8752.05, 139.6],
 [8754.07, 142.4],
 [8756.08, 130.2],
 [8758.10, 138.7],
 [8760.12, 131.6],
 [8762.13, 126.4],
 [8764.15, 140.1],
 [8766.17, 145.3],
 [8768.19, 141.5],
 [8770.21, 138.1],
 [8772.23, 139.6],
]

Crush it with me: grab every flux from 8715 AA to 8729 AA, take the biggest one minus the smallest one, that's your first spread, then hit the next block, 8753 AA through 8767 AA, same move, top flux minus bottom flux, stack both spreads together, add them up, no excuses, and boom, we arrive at 35.5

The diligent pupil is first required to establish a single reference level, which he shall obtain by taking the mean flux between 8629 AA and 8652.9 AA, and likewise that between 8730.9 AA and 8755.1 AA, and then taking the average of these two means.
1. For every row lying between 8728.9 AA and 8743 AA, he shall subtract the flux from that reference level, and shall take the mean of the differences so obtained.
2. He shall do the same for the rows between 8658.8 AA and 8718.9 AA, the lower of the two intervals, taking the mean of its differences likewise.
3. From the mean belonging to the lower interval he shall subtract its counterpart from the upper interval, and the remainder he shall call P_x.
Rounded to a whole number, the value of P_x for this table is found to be 1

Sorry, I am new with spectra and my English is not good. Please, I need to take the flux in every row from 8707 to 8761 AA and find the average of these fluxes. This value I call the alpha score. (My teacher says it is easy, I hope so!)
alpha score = 139.0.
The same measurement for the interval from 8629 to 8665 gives 133.7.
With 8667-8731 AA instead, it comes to 141.3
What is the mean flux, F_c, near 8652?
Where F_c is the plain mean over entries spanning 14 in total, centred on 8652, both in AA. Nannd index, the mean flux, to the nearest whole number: 138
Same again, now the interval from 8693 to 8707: 144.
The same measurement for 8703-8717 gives 140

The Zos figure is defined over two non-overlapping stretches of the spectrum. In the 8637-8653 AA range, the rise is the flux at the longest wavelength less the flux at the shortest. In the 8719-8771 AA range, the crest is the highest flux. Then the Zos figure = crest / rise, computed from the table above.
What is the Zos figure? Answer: -101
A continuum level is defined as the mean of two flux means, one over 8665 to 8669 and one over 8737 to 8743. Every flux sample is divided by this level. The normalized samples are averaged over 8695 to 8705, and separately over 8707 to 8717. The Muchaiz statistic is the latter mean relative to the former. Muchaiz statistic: 0.968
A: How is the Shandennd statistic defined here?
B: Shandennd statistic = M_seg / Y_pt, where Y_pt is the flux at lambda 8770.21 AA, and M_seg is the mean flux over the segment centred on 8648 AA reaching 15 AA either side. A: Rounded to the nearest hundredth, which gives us 0.97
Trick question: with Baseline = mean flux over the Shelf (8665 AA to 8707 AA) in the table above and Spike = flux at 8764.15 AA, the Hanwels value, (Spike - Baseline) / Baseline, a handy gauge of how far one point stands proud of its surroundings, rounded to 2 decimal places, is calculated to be -0.01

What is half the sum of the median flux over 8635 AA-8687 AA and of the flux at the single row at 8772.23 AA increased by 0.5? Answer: 139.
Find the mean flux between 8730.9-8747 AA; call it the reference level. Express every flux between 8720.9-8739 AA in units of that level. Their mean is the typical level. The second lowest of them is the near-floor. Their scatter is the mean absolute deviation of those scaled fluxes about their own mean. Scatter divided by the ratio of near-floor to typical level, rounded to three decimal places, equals 0.037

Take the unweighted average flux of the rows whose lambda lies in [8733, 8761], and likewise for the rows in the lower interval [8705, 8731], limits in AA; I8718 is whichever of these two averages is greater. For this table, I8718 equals 140.5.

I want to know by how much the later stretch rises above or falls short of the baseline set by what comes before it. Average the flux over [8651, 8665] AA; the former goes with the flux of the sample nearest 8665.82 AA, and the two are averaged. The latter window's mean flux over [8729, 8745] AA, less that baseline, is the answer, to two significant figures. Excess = 11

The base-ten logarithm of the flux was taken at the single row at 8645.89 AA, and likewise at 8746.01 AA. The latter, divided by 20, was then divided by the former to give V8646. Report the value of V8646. 0.0508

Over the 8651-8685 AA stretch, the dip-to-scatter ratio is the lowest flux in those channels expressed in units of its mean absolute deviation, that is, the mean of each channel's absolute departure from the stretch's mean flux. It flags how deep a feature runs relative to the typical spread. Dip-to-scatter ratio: 6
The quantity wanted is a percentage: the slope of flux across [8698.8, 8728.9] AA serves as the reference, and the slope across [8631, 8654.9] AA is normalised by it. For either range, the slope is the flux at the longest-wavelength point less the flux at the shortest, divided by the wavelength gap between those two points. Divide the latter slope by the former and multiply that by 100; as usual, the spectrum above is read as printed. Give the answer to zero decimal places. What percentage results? 30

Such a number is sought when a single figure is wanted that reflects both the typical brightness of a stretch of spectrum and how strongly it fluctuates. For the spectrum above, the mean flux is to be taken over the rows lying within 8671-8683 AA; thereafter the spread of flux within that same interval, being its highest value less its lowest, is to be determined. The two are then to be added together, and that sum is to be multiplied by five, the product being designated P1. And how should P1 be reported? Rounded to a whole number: 753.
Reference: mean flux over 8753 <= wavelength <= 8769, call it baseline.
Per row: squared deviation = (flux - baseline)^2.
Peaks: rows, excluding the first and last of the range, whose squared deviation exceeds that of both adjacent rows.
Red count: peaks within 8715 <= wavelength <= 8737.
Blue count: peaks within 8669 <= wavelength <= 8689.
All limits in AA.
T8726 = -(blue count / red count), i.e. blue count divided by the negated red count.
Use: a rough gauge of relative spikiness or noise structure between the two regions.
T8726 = -1.5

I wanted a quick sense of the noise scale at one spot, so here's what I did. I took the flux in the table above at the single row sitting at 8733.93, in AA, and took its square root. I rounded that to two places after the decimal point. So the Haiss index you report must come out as 11.38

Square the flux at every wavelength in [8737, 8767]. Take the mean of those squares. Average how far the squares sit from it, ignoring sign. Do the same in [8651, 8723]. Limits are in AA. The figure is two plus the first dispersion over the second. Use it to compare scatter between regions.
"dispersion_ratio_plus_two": 2.76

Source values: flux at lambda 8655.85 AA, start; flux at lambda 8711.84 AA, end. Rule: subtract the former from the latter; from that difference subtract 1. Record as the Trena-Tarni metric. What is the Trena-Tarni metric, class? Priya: -4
